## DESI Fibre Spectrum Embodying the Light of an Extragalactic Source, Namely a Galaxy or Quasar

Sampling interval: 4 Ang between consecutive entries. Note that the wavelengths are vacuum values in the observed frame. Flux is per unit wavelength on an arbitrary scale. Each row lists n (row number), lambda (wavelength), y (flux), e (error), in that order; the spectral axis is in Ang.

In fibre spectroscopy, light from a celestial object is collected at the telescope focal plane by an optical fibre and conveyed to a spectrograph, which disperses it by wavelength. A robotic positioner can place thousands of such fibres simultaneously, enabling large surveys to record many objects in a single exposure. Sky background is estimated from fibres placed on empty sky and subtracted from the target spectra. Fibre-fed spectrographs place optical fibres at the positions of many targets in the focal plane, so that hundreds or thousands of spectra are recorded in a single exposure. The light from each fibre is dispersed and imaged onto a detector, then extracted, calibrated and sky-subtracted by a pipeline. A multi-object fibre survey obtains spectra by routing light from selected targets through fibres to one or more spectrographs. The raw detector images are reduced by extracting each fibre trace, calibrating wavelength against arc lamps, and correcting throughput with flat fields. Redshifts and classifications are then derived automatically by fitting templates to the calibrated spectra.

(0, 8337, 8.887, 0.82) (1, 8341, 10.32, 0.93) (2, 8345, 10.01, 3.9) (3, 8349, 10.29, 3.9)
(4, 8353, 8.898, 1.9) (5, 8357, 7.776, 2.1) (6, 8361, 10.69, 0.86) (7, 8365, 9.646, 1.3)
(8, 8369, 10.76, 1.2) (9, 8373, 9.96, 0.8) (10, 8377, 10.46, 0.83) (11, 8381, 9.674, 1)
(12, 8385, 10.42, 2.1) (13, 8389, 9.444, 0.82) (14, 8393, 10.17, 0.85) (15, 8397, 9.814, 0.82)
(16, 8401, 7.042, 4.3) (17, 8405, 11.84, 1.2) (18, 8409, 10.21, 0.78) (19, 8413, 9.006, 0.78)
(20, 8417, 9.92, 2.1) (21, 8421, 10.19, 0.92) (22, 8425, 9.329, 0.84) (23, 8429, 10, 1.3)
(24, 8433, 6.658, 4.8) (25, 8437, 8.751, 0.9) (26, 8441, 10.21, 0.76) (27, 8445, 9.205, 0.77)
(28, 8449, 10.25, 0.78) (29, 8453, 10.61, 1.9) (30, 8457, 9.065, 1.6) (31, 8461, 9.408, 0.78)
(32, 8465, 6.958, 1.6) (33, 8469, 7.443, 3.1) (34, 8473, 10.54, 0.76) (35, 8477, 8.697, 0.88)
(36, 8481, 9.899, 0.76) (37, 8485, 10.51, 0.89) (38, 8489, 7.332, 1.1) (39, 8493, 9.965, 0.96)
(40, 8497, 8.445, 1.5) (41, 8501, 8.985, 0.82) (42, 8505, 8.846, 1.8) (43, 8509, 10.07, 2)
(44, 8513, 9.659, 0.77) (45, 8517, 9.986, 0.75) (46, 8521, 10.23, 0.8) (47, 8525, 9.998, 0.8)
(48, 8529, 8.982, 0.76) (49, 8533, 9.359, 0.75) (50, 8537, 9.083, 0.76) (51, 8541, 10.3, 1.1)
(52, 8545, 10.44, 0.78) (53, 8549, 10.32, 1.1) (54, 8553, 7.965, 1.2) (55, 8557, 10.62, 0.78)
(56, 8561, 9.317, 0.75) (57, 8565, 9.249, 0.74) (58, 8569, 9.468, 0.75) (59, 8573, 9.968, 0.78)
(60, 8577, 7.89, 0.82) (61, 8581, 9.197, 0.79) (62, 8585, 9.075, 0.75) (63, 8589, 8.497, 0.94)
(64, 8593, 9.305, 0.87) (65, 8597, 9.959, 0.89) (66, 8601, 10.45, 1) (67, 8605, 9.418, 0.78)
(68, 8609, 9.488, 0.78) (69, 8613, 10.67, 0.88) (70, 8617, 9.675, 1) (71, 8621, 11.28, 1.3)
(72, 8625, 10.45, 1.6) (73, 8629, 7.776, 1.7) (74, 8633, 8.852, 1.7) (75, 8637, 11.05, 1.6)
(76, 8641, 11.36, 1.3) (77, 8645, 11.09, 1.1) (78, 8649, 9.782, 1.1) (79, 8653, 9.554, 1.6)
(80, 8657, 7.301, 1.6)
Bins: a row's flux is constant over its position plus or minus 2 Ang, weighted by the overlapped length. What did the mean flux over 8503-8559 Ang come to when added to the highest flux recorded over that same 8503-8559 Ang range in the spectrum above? 20.3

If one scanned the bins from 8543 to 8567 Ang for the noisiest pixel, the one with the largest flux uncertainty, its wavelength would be 8553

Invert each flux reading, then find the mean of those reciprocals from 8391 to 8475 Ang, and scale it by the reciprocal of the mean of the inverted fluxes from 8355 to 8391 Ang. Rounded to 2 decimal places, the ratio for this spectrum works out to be 1.07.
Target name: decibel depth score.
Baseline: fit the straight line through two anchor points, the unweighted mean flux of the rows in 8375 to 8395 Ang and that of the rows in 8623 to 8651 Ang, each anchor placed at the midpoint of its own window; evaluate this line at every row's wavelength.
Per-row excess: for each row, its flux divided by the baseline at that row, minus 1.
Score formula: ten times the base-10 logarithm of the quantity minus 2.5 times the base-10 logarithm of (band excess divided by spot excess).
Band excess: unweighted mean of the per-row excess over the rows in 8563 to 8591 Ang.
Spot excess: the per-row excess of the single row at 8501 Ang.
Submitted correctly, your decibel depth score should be -12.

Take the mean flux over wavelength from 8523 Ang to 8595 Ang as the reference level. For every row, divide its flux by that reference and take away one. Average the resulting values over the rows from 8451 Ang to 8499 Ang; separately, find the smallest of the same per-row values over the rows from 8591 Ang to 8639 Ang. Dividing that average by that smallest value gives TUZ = 0.20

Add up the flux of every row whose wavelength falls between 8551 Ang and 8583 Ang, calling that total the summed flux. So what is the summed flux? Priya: 74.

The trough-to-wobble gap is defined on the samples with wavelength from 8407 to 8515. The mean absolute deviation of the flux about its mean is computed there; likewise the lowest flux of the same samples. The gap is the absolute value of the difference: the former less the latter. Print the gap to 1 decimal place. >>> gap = 5.8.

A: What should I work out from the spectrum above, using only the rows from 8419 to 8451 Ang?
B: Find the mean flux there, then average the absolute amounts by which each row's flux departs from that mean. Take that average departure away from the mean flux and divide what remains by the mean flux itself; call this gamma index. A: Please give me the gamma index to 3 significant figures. 0.910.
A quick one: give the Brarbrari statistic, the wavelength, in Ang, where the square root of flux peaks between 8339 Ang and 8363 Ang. 8361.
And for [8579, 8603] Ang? 8601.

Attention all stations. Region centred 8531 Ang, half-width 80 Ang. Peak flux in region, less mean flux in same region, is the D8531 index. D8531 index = 1.2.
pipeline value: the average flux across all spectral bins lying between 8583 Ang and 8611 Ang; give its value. 9.46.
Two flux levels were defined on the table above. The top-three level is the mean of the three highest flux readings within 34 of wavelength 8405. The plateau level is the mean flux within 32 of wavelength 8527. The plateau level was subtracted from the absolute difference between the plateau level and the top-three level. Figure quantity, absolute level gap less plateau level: -8.25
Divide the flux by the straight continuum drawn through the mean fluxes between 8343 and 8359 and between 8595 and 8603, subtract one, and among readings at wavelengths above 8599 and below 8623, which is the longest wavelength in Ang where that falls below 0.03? 8617 Ang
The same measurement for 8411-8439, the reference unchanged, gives 8437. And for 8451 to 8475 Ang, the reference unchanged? 8469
